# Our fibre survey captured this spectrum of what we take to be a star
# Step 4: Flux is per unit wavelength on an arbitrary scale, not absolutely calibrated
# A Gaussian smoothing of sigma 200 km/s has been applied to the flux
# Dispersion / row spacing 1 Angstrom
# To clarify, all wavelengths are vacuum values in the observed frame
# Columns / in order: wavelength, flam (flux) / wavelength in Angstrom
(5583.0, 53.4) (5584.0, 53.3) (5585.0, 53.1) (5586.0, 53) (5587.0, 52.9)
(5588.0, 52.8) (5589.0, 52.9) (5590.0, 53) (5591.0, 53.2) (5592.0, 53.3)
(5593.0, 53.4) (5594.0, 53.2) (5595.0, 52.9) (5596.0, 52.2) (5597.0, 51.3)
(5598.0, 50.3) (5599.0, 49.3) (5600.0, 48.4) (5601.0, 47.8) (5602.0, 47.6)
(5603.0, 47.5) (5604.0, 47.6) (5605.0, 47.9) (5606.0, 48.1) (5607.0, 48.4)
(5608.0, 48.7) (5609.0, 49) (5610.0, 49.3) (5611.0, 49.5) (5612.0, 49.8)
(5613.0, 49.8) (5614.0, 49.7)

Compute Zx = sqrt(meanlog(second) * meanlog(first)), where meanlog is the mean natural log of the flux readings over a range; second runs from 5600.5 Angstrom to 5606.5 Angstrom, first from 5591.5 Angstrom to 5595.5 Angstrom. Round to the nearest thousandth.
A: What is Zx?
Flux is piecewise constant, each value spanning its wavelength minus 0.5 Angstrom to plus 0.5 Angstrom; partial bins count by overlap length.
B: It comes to 3.920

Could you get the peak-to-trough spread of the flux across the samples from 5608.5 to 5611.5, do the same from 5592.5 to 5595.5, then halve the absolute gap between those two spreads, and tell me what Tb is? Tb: 0.0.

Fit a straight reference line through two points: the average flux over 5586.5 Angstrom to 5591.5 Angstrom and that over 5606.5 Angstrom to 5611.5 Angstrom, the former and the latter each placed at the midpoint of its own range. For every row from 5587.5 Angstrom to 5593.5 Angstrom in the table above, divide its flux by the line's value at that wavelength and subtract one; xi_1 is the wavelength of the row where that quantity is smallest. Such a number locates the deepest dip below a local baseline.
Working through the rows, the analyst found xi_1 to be 5588.0 Angstrom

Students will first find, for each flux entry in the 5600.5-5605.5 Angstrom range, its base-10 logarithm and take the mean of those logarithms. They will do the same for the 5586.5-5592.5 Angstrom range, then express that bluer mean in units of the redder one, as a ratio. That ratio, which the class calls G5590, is 1.03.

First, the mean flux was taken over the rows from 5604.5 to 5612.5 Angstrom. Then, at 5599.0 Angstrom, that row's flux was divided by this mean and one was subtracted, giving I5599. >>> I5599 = 0.01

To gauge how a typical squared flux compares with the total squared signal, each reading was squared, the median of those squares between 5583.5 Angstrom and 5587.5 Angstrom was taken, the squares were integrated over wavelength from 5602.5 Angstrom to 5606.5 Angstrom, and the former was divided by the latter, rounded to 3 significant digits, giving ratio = 0.308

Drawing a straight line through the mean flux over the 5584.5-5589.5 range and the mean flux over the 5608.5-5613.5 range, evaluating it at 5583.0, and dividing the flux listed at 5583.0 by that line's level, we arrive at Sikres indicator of 1.00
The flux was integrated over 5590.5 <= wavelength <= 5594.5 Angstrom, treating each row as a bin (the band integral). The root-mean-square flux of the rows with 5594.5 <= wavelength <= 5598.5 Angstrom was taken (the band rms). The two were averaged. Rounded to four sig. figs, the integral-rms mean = 132.4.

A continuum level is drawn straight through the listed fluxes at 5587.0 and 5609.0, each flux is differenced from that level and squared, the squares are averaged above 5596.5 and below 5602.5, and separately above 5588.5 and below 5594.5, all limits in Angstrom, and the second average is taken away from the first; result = 2.2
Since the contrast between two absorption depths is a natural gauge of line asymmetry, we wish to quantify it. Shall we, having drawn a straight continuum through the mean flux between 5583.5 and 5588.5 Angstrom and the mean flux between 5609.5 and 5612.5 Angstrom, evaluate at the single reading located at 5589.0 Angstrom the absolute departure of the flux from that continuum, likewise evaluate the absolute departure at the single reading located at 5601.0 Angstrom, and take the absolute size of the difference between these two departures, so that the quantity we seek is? 2.8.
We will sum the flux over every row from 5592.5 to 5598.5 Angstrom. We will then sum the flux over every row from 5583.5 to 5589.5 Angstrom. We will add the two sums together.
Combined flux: 631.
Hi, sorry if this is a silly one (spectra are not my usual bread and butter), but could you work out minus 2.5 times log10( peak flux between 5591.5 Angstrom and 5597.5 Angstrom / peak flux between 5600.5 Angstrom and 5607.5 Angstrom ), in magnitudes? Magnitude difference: -0.11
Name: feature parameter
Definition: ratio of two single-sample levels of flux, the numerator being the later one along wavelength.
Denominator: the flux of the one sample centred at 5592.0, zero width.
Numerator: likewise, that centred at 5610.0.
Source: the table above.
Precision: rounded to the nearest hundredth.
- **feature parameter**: 0.92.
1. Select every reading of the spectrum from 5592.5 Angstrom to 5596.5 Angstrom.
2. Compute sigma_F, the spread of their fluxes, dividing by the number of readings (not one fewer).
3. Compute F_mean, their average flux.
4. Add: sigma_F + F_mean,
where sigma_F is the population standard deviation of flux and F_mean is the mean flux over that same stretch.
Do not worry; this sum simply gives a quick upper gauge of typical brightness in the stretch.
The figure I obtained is 53.4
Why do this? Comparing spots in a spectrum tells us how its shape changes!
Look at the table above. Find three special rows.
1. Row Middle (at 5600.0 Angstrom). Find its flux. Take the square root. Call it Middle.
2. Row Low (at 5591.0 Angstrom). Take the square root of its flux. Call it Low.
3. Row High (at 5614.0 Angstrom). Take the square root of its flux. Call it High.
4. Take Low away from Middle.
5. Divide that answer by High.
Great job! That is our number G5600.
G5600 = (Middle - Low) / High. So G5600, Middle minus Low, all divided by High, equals -0.048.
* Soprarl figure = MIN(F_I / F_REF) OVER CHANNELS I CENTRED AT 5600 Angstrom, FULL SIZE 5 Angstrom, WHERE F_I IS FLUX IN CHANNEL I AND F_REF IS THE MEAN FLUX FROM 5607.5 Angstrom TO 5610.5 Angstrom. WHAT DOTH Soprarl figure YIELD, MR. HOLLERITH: 0.97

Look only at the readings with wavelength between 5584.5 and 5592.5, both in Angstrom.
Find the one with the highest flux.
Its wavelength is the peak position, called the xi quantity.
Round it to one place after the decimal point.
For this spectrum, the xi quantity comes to 5592.0 Angstrom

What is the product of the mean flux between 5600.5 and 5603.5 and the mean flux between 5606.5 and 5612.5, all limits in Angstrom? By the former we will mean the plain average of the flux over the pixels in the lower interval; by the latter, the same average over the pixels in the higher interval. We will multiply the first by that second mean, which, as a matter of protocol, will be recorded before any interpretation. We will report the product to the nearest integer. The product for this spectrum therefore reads 2340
